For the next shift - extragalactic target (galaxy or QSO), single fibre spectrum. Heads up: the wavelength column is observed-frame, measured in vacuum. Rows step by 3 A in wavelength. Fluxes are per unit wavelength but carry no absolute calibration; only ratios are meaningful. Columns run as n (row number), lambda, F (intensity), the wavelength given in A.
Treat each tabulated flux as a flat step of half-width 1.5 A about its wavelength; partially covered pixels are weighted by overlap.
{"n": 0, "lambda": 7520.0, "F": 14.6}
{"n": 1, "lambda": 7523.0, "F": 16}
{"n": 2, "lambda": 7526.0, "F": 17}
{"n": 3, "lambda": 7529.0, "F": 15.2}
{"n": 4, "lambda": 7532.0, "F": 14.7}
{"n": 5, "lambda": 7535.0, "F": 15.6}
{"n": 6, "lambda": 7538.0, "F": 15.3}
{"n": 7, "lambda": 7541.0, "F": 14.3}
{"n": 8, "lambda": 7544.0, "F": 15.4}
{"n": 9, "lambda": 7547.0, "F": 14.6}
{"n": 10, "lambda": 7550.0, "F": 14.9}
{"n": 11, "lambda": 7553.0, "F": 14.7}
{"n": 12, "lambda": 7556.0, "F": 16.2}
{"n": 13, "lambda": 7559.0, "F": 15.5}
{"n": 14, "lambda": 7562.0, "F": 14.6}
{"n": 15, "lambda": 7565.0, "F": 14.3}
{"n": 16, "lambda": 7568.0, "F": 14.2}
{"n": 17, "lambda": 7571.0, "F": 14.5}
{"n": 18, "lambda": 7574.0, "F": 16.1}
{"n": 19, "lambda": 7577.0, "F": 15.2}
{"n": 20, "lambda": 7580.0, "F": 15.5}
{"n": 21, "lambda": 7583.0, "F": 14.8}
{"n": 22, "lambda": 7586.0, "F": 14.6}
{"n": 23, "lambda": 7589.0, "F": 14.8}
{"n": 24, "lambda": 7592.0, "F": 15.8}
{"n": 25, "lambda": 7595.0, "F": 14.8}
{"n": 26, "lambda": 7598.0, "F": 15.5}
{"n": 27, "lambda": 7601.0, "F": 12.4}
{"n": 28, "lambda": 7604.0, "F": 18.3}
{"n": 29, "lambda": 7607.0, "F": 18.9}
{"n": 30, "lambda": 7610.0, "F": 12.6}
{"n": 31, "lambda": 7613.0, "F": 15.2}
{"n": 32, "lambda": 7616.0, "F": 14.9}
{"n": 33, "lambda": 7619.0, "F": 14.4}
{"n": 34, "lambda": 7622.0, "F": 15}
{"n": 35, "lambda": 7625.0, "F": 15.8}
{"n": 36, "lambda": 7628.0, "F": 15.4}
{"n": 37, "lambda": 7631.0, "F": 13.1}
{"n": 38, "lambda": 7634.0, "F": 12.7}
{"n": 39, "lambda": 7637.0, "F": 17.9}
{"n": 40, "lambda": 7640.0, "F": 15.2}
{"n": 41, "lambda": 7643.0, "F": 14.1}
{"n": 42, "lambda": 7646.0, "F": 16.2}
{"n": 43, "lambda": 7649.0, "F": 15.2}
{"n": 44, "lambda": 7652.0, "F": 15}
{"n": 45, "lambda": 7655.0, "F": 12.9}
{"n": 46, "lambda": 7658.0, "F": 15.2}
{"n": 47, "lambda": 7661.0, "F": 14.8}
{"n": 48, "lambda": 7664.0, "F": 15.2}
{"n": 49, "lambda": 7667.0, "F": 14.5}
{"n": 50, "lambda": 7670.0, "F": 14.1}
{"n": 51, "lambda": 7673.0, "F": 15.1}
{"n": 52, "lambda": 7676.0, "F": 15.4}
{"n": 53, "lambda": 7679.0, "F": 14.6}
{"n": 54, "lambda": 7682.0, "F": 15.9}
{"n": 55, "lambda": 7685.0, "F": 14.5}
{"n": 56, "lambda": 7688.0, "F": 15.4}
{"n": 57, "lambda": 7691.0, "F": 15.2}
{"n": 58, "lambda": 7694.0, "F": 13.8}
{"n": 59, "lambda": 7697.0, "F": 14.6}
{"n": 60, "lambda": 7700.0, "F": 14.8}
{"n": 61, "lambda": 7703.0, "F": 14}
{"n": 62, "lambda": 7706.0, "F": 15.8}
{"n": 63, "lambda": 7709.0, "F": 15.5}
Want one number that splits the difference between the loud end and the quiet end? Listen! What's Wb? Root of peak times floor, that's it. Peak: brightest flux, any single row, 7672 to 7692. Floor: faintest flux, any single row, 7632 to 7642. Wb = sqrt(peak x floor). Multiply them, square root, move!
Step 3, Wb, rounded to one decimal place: 14.2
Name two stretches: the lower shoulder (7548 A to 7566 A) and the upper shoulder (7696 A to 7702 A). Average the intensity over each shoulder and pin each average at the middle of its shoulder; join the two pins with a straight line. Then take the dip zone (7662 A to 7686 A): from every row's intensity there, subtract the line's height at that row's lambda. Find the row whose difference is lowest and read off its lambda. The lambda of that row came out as 7670.0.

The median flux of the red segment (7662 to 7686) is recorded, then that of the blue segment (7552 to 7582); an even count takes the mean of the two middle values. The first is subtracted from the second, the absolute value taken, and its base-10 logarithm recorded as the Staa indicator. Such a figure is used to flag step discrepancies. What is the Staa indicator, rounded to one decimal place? -1.0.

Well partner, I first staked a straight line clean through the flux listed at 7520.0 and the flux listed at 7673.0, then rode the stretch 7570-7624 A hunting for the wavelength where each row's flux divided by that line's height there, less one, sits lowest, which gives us 7601.0 A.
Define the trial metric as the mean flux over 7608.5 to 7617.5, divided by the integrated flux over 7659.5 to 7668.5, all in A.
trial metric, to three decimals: 0.107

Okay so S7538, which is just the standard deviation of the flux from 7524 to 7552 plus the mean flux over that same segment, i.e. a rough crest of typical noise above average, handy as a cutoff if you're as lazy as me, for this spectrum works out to 16.0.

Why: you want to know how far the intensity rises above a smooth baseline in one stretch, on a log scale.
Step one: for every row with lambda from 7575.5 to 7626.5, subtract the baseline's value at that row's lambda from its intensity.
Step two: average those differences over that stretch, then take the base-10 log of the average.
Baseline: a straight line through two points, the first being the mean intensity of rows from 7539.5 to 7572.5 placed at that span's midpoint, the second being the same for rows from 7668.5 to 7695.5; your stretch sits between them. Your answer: -0.45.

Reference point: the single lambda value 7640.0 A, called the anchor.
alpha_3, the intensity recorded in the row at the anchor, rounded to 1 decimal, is 15.2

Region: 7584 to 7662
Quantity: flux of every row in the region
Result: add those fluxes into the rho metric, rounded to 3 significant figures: 391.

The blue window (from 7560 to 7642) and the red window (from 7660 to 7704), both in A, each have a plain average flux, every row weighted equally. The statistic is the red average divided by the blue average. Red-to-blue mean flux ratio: 0.983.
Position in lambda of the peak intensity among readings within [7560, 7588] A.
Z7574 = 7574.0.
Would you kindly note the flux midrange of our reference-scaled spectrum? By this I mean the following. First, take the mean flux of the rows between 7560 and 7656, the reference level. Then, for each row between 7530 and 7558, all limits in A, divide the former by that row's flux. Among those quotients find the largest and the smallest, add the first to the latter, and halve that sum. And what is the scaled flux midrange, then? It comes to 0.99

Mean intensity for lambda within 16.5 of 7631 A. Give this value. 15.0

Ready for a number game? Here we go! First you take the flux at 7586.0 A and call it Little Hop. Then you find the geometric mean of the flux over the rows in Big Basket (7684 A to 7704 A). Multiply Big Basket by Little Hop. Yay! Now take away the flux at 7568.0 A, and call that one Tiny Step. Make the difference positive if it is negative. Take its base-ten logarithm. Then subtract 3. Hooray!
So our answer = -0.701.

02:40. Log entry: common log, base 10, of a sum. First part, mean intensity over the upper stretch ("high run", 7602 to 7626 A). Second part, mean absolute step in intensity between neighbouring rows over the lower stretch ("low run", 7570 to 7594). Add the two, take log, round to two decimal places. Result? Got 1.21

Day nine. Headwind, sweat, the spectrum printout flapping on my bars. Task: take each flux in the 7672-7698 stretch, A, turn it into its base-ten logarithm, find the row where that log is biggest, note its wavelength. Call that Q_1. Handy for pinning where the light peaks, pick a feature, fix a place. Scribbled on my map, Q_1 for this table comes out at 7682.0 A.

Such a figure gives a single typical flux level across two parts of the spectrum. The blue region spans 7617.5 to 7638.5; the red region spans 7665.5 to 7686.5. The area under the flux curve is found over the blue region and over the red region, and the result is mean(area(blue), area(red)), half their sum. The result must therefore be 312.6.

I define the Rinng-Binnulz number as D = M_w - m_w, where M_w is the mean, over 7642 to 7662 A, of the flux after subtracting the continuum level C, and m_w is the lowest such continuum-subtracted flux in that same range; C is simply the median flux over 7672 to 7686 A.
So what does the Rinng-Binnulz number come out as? 1.9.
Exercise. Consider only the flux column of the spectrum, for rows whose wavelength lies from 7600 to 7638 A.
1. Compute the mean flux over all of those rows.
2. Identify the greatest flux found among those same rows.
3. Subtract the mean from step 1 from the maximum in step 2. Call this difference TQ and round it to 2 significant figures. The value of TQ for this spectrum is 3.8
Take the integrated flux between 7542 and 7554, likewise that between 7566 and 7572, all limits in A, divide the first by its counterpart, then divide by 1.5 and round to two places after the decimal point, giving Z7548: 1.38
